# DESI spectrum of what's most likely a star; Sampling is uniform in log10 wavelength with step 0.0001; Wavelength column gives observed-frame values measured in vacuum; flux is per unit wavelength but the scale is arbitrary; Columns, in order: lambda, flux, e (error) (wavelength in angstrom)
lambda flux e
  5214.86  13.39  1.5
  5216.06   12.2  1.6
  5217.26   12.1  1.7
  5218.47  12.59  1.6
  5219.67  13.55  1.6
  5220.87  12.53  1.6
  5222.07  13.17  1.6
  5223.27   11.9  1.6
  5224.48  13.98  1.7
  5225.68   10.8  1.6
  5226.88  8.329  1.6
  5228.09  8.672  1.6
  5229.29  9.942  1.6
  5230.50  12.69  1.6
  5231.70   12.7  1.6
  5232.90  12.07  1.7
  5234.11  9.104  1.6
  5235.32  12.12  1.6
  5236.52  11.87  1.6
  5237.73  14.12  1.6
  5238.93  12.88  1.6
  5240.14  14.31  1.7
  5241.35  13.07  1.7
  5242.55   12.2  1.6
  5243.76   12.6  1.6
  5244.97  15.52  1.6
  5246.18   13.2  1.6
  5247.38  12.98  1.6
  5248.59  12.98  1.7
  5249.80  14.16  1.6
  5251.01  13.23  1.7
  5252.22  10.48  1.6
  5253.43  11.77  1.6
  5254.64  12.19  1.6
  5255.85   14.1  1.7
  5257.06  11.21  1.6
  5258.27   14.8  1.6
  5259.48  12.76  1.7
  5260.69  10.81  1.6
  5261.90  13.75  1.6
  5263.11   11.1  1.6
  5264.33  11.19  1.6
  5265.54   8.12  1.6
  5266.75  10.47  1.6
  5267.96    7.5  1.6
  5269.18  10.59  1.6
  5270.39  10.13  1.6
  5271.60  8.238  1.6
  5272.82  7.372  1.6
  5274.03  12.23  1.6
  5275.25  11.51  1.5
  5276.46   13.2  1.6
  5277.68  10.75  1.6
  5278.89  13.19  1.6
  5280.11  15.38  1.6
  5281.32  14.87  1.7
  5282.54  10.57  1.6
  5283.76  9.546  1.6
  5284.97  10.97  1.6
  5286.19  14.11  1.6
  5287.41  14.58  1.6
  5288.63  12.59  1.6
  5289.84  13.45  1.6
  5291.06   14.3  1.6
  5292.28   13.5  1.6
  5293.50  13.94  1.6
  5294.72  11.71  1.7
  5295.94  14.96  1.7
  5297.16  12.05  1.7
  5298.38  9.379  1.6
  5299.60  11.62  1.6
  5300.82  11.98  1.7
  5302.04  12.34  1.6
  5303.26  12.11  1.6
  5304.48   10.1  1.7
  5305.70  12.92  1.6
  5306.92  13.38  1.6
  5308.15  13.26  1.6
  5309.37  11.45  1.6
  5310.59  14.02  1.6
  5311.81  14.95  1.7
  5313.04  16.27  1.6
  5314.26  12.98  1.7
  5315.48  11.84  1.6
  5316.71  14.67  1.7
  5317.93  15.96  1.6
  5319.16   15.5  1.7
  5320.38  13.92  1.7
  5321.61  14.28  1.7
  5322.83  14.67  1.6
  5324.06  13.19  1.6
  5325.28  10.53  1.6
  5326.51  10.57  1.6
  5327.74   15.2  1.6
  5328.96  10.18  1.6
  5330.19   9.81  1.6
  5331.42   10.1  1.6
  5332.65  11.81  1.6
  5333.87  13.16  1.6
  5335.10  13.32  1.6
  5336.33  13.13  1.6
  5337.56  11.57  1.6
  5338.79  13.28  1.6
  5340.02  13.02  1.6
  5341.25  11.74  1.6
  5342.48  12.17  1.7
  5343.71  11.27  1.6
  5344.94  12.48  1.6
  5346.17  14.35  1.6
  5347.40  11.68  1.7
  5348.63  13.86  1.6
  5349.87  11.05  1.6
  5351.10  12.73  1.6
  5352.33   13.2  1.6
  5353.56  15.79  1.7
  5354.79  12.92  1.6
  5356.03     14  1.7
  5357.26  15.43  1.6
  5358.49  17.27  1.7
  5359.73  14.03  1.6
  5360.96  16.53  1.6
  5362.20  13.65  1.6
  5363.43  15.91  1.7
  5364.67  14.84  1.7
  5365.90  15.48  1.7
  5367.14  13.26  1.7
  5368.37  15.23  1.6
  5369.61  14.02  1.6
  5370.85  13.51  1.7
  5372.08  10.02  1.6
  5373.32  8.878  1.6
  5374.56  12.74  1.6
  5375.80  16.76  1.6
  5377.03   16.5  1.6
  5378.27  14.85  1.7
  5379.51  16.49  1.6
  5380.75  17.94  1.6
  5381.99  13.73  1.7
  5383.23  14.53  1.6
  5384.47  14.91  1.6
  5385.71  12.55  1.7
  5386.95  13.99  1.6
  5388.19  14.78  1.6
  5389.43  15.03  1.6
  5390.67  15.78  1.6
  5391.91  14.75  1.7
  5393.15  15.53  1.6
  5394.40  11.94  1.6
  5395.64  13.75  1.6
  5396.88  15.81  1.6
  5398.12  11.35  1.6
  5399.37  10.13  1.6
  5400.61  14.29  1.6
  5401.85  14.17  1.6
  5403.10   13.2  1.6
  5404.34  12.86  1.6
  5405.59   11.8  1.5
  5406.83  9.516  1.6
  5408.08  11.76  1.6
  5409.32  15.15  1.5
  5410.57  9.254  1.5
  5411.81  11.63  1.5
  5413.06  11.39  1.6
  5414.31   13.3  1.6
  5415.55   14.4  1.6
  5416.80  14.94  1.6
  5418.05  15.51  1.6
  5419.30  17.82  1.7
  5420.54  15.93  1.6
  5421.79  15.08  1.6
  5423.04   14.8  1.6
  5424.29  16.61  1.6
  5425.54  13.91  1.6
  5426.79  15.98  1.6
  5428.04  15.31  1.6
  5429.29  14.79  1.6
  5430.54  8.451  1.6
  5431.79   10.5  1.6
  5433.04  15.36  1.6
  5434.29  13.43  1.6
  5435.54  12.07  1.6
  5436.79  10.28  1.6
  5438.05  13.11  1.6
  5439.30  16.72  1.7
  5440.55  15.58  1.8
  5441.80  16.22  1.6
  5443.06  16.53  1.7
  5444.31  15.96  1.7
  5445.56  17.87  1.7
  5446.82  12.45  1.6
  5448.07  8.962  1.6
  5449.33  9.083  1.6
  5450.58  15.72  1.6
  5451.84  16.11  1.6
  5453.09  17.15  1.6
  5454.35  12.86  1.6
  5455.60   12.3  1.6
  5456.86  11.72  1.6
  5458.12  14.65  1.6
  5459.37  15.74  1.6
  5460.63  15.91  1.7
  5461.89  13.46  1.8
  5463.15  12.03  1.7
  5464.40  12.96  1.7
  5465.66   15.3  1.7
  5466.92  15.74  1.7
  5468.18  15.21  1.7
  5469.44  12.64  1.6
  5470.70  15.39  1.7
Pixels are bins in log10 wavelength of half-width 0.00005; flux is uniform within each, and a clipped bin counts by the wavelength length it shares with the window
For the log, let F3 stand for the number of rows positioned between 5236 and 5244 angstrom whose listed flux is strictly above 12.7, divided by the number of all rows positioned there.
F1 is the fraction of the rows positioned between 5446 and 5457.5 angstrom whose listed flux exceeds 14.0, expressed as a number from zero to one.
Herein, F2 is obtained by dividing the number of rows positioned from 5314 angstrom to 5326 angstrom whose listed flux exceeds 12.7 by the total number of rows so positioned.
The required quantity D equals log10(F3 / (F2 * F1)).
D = 0.3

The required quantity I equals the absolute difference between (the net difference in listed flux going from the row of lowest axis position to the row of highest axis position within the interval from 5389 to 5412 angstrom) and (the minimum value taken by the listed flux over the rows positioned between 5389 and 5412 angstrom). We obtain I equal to 13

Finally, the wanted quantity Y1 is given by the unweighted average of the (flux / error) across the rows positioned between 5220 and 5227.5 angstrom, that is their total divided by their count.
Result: 7.28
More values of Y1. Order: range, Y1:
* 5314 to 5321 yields 8.49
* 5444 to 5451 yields 8.13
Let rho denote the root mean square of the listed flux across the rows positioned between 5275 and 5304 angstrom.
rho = 12.7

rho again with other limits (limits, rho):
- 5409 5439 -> 13.9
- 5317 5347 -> 12.8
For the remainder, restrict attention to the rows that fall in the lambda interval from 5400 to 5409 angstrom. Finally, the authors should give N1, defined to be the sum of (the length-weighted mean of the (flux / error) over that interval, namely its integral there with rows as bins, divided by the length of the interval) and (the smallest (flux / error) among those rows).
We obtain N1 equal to 13.9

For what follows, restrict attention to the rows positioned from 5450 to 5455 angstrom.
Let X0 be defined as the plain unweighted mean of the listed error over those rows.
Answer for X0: 1.60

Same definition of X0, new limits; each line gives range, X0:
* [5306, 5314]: 1.62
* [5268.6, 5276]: 1.58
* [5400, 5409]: 1.59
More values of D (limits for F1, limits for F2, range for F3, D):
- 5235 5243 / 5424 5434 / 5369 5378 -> 0.5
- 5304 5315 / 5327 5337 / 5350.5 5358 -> 0.8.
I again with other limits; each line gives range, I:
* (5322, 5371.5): 11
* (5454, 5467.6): 9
